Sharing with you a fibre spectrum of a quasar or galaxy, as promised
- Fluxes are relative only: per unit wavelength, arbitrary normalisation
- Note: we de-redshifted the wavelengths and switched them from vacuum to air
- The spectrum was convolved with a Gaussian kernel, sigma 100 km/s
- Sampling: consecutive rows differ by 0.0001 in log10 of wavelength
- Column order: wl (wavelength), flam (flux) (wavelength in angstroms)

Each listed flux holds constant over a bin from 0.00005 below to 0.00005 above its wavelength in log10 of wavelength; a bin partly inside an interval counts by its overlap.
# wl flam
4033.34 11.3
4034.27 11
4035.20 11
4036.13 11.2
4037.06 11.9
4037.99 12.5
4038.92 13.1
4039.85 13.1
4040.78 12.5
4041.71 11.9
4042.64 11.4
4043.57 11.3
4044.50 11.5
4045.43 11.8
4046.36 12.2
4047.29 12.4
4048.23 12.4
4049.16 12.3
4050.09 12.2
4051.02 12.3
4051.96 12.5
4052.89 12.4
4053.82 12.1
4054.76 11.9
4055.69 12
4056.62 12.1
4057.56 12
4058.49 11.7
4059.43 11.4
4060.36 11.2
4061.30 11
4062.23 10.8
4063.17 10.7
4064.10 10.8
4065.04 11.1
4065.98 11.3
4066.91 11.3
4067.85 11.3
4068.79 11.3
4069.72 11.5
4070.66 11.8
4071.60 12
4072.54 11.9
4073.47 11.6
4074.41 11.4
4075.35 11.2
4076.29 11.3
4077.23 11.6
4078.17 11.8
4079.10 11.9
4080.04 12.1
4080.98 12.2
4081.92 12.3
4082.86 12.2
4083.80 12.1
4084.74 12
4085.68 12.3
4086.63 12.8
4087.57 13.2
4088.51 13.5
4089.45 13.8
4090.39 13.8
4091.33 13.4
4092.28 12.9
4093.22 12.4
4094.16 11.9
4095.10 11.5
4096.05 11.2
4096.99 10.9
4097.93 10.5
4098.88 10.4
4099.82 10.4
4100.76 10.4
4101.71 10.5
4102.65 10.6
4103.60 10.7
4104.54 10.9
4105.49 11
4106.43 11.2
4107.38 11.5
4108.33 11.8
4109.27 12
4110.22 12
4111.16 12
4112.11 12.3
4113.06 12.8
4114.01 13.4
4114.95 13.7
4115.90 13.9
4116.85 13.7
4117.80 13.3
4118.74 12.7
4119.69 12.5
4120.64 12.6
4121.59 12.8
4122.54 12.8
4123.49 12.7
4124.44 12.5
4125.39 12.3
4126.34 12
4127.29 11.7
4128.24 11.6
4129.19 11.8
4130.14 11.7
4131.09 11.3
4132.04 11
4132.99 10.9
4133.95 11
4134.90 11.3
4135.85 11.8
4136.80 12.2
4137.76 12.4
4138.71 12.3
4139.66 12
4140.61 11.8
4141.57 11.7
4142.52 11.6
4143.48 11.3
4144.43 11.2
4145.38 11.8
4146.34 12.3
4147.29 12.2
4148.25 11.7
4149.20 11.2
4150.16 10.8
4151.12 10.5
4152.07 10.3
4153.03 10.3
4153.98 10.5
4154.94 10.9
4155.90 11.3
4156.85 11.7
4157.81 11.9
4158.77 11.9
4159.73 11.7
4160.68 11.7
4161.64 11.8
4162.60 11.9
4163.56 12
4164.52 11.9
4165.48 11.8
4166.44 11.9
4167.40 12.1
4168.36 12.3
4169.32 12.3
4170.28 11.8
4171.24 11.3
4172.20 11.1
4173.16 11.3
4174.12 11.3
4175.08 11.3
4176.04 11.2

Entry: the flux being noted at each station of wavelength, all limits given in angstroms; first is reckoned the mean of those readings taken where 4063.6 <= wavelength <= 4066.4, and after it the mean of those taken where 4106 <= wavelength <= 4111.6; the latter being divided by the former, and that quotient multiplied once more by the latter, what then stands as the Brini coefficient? 12.5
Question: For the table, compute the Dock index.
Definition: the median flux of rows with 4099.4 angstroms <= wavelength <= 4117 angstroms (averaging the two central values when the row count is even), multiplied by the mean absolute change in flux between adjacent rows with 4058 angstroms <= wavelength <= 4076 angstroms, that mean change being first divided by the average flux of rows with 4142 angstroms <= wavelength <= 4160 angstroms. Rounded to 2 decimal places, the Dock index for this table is 0.18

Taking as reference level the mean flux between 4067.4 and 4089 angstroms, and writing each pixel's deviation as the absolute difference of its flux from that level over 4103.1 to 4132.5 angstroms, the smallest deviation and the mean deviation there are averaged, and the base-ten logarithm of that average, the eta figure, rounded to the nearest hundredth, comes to -0.43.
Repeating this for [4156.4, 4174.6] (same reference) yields -0.81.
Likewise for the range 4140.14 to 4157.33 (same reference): -0.34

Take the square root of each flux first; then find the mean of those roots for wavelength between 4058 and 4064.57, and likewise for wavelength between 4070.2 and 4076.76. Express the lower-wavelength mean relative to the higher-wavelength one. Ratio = 0.98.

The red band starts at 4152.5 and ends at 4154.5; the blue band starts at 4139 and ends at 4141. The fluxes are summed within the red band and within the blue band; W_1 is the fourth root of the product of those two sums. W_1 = 4.72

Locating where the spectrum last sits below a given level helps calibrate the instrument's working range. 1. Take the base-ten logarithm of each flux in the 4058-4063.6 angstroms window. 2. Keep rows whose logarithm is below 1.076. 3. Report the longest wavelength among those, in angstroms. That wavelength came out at 4063.17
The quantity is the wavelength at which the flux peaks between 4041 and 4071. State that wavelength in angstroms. 4051.96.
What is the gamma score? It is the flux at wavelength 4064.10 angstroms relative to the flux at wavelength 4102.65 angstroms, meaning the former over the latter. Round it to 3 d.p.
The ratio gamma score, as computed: 1.019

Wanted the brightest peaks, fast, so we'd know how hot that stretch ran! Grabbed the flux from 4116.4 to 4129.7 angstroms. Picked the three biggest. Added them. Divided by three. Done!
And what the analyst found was 13.3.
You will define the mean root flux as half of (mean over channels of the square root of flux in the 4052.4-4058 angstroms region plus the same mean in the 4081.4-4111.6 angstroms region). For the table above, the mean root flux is 3.46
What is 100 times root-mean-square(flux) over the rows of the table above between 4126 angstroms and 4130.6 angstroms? 1176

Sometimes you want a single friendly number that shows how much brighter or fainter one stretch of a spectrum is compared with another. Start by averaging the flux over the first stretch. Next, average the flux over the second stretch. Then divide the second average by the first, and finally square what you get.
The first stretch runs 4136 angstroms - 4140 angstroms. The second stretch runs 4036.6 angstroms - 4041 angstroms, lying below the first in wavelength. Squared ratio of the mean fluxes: 1.07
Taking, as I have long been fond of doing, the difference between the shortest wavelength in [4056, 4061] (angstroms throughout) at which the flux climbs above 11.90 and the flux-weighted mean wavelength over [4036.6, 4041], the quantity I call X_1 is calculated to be 17.7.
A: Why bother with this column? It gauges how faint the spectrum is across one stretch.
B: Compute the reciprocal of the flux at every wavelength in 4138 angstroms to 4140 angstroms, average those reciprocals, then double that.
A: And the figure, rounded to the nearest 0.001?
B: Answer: 0.165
